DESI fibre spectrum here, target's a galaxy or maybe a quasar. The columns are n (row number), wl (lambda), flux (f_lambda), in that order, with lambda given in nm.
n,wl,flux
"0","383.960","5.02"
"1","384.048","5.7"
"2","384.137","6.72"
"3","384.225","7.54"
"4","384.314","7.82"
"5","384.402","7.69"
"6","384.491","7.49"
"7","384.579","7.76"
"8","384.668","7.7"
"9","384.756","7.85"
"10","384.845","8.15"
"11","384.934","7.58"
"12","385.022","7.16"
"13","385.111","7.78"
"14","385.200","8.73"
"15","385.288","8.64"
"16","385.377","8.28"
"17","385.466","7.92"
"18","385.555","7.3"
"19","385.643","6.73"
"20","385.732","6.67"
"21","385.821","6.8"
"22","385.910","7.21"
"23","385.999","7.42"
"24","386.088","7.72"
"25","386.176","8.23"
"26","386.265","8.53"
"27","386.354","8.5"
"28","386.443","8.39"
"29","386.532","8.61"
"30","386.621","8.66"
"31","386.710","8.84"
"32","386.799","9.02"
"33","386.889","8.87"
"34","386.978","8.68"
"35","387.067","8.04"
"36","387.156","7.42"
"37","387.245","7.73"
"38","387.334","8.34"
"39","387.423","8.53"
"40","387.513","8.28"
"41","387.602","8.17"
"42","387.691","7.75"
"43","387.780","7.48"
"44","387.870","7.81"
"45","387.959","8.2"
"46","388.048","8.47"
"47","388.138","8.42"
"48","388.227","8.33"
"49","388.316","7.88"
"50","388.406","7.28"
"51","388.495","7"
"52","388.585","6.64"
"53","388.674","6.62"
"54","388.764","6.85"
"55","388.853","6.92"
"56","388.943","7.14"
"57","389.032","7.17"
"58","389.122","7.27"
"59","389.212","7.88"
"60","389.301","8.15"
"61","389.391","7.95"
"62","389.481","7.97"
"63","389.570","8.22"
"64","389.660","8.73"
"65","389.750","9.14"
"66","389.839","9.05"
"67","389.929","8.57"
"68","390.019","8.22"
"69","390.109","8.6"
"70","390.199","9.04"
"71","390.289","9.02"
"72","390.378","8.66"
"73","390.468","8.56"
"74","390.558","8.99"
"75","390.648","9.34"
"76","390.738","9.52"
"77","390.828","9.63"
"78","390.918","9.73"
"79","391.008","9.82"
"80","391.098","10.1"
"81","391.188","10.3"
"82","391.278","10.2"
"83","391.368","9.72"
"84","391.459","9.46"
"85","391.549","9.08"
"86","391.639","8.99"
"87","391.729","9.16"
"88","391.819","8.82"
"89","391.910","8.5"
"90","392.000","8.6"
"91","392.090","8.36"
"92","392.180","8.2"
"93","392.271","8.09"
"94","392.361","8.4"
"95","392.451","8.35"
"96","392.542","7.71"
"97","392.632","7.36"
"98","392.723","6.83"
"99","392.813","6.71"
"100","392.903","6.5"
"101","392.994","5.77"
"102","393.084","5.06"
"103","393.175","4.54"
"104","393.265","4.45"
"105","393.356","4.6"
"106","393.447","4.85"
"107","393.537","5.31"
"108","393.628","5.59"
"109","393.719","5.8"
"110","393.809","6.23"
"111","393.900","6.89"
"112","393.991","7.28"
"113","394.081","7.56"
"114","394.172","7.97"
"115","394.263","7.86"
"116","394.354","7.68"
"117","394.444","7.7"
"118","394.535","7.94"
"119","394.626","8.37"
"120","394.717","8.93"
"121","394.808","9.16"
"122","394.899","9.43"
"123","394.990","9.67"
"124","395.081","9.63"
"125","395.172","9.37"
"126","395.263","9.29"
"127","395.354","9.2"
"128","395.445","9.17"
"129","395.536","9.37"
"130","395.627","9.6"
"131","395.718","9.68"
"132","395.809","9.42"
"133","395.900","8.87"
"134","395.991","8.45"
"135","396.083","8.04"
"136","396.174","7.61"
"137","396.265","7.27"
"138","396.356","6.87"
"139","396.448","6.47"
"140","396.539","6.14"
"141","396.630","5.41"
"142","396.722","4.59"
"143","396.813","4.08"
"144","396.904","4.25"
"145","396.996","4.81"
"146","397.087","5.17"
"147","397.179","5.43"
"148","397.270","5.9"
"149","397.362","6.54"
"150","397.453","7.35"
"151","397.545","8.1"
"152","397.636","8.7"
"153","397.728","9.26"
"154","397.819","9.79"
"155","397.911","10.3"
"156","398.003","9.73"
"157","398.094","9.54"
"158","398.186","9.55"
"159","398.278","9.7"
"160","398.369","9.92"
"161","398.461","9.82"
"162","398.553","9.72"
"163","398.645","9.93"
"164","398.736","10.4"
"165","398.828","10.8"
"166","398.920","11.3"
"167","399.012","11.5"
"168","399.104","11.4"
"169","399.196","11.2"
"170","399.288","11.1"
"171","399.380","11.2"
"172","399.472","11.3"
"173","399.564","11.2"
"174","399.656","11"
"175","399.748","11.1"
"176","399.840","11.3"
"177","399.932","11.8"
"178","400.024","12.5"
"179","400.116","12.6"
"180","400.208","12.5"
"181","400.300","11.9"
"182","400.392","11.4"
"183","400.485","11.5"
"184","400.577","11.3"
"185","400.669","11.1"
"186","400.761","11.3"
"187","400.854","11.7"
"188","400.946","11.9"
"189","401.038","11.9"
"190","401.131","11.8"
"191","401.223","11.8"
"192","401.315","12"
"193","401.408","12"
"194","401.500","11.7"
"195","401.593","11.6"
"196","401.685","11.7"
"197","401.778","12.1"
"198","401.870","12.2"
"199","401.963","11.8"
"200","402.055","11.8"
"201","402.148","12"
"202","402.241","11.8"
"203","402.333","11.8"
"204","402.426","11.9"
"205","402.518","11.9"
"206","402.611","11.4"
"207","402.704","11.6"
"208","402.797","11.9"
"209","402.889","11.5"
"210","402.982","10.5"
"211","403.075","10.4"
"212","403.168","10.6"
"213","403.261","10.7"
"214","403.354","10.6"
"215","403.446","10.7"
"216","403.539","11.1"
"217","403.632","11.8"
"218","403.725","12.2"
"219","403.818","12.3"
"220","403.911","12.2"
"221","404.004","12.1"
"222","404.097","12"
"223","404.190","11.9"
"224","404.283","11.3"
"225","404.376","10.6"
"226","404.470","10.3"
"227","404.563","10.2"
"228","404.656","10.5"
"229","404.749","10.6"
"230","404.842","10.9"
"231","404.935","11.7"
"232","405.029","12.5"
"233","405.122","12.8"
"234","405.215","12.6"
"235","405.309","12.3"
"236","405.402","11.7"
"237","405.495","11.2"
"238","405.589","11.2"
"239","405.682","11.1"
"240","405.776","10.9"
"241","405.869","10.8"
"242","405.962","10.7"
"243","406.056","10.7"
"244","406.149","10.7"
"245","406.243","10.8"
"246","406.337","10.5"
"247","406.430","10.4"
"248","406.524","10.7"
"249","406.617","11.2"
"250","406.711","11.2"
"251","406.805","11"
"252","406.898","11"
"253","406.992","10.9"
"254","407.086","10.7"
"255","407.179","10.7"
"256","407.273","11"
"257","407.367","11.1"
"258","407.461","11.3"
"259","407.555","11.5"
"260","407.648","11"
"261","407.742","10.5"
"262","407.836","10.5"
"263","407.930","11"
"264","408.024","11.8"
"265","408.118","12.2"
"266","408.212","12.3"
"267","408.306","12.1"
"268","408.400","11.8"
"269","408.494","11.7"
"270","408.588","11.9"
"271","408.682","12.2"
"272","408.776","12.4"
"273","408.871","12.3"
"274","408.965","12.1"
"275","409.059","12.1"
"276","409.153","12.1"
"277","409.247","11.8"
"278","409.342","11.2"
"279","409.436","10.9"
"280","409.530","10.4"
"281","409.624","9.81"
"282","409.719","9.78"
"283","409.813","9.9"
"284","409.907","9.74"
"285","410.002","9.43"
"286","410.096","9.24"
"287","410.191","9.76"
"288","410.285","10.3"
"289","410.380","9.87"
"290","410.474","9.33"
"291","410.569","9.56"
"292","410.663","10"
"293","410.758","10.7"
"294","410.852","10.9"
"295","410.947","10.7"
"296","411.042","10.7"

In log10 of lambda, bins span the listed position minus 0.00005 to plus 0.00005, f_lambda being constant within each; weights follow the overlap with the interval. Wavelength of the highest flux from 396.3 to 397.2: 396.356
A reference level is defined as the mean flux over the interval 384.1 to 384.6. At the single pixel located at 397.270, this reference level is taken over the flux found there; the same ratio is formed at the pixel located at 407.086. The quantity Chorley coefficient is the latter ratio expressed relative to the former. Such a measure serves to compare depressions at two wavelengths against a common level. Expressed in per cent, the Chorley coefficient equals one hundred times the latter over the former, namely 55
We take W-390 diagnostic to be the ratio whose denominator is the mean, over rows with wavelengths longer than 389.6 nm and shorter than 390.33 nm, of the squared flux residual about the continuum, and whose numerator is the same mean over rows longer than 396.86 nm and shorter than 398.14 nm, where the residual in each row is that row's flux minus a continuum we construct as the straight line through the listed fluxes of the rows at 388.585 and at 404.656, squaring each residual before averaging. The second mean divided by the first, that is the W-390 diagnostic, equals 1.6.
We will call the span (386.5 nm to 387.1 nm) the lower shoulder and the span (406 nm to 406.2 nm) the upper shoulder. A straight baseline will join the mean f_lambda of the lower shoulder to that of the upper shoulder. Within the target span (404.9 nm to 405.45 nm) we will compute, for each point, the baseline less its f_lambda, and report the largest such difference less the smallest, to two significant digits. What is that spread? 1.1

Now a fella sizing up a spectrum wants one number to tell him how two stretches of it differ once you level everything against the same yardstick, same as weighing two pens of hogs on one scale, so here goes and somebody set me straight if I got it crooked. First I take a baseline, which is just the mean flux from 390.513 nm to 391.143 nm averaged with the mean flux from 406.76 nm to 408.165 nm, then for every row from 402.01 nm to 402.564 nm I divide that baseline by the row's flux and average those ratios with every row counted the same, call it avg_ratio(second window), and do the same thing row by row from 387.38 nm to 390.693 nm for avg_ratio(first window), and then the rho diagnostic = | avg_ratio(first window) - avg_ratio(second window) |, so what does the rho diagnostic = 0.42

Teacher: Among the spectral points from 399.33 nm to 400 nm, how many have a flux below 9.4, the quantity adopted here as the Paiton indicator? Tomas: 0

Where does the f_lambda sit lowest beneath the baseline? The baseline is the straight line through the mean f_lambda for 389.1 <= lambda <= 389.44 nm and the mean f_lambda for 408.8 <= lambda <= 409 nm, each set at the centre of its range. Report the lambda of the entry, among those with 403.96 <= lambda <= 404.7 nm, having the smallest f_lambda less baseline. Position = 404.563 nm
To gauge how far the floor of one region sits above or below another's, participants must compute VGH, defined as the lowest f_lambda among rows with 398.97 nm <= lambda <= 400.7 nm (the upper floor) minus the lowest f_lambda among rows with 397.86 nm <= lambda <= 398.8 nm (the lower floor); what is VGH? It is 1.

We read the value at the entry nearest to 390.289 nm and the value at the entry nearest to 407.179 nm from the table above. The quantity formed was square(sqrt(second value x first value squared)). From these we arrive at 871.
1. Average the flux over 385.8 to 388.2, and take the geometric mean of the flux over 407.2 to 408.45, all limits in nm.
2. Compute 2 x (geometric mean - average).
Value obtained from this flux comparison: 6.4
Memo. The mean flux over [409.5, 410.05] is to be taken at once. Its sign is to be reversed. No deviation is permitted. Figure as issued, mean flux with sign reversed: -9.8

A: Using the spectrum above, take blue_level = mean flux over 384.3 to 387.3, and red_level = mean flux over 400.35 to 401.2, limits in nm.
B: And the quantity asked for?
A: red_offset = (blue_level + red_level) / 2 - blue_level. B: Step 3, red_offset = 1.80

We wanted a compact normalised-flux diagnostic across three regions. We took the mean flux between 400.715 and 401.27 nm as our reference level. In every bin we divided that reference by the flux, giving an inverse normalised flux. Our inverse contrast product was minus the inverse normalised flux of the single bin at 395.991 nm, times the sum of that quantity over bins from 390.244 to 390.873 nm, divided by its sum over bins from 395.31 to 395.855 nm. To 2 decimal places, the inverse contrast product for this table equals -1.68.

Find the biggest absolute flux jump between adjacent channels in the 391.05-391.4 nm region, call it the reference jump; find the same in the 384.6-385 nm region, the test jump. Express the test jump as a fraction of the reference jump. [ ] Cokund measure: 1.2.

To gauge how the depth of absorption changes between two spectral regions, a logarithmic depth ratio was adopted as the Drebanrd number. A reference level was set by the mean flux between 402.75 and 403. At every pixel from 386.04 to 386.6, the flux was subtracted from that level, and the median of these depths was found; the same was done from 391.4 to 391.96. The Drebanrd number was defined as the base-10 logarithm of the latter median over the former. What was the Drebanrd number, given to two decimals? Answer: -0.10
